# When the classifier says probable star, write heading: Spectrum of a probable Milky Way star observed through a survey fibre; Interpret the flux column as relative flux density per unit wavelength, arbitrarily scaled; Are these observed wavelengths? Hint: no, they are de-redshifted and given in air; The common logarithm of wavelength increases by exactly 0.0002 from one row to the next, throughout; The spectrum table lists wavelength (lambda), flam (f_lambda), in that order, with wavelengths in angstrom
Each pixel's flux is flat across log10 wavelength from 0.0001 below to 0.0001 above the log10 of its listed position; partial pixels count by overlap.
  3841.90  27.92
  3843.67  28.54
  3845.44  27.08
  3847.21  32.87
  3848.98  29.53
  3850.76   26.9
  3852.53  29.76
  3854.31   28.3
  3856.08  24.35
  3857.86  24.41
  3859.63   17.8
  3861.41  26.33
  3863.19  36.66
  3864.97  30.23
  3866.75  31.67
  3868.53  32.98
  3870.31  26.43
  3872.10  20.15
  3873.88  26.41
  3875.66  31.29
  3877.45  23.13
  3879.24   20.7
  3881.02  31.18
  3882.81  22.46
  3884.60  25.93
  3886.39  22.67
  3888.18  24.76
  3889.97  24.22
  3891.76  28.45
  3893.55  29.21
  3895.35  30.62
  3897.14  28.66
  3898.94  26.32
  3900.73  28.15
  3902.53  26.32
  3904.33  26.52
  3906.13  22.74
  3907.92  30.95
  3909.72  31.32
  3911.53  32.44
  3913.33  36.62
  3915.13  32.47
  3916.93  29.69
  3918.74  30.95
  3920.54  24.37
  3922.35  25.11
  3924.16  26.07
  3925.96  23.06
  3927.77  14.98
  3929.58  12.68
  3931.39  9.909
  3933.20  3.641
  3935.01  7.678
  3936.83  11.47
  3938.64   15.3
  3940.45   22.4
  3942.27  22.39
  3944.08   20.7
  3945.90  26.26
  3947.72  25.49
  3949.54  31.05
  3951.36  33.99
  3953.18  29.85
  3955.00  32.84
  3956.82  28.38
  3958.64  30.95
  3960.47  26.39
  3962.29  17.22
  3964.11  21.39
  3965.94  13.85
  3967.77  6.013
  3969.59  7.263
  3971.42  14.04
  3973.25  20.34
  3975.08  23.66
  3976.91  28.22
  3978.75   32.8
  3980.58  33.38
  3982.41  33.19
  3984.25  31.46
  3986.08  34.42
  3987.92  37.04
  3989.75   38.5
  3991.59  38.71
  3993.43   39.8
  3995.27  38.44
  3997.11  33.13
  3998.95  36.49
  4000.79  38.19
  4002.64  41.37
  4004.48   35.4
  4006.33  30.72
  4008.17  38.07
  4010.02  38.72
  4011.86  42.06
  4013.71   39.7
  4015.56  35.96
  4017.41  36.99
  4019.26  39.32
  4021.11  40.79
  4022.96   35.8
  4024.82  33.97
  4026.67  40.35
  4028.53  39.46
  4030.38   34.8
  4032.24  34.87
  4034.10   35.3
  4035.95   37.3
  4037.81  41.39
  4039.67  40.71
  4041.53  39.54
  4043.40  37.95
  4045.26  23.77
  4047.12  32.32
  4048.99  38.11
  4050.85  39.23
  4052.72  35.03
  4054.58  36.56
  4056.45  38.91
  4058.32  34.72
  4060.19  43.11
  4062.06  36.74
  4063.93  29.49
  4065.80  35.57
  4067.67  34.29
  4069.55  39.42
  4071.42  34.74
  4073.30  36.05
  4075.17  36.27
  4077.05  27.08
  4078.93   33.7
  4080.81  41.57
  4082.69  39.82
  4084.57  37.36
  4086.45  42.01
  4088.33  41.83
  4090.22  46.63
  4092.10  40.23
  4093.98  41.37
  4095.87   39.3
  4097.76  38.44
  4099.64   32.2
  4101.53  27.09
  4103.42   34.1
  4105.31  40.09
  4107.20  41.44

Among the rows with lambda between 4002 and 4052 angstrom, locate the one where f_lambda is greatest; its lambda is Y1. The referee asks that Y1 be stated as 4011.86 angstrom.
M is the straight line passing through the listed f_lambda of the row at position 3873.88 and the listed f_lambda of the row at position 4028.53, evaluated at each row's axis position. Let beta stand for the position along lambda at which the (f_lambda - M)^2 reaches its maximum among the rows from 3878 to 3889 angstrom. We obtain 3879.24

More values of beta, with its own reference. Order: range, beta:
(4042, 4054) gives 4045.26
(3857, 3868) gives 3863.19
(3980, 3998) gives 3984.25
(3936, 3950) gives 3936.83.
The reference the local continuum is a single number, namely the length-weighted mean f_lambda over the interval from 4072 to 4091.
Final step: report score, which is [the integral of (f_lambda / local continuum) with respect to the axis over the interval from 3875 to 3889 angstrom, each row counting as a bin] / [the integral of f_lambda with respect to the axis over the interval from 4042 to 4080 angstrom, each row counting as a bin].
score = 0.01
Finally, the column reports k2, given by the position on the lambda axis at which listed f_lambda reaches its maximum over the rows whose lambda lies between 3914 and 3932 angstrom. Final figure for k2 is 3915.13 angstrom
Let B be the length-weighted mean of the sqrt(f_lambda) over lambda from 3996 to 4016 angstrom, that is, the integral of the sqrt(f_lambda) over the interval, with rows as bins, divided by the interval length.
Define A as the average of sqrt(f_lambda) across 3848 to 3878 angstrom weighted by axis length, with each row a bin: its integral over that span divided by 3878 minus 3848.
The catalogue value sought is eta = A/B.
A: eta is 0.86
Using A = 5.2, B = 6.10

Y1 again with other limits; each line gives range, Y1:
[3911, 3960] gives 3913.33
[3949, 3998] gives 3993.43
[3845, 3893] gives 3863.19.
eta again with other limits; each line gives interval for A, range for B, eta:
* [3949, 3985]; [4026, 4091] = 0.80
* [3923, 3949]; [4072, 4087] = 0.68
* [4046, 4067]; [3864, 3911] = 1.16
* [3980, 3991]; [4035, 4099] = 0.97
